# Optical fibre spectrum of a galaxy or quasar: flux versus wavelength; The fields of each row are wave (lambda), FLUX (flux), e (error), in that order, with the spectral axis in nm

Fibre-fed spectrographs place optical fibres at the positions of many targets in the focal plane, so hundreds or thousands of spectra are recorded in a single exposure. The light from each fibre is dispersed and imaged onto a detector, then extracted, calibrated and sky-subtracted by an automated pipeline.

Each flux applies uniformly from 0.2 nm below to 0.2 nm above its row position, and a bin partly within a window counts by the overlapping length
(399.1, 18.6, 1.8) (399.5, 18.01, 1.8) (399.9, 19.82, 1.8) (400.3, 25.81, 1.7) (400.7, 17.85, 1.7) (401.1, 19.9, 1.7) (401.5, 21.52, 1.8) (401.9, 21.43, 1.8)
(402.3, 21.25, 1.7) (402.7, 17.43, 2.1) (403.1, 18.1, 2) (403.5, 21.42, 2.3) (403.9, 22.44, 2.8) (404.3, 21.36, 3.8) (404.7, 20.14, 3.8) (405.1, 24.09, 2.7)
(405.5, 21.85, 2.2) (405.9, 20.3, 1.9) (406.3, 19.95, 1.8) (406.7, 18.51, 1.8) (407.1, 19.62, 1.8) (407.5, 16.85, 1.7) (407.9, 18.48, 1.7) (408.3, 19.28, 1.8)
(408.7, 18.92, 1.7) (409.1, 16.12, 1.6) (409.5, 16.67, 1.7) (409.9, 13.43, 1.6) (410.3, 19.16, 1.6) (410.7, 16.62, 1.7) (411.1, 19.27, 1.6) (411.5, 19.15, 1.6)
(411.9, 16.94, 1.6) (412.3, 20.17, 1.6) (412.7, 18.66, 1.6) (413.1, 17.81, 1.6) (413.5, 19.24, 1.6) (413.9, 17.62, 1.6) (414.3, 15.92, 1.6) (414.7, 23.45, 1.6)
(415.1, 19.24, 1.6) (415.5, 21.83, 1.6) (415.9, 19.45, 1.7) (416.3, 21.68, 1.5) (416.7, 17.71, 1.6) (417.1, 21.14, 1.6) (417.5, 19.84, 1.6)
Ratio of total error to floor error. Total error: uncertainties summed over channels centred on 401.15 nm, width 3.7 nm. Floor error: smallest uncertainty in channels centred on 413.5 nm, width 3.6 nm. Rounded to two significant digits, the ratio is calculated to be 10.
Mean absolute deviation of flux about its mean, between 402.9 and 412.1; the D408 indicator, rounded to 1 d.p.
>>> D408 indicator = 1.7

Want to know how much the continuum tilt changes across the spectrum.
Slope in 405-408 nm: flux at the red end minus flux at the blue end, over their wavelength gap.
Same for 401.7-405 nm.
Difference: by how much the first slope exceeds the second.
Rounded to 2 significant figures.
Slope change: -1.5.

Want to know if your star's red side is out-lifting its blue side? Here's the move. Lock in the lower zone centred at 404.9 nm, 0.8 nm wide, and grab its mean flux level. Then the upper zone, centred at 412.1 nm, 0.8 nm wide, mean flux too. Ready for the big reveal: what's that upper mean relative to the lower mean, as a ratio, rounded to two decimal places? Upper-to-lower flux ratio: 0.84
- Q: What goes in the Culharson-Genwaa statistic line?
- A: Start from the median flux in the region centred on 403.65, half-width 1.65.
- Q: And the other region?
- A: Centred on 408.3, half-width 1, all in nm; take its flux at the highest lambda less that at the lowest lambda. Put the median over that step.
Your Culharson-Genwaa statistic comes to -29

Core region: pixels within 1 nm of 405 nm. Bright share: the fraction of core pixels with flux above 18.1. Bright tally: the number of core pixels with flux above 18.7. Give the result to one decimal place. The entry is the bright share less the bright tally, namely -4.0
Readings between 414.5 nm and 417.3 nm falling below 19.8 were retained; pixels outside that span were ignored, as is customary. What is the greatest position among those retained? 416.7 nm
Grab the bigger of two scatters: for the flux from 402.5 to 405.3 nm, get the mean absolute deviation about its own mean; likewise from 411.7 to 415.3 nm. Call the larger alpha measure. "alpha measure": 1.85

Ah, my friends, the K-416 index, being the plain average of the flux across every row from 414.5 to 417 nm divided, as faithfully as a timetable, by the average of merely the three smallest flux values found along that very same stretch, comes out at 1.09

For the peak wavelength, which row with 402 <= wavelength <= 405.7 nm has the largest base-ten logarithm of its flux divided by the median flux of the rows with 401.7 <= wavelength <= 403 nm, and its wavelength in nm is 405.1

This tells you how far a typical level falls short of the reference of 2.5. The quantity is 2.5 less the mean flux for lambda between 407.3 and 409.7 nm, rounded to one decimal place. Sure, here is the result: -15.2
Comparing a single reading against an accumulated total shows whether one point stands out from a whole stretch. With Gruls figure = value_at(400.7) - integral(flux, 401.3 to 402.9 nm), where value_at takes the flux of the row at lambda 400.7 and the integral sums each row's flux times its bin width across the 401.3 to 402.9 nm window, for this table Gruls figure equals -14.8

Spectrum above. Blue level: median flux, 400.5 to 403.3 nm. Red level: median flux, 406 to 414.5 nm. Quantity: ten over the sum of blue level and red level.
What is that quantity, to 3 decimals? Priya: 0.260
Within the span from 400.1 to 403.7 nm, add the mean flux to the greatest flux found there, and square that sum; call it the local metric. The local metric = 2147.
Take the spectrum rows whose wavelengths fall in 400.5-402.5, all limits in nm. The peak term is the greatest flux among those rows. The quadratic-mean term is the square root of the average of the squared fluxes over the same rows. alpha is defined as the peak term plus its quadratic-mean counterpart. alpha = 42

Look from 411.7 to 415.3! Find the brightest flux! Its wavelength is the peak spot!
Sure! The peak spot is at 414.7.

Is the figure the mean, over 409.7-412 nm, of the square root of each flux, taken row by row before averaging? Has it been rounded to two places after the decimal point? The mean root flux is 4.17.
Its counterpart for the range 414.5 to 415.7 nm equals 4.63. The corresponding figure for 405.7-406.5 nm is 4.49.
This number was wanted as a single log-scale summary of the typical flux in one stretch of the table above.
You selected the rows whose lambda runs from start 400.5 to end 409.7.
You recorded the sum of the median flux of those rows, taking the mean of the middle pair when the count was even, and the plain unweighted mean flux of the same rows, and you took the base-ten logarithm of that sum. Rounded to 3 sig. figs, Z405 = 1.60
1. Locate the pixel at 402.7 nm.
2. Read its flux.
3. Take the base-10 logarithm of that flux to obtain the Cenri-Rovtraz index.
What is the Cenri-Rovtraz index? 1.24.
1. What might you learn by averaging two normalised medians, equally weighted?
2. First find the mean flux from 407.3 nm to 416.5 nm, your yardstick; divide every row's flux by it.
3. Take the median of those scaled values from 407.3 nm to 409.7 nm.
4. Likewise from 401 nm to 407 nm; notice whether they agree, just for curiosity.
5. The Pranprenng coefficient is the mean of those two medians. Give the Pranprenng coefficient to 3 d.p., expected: 1.051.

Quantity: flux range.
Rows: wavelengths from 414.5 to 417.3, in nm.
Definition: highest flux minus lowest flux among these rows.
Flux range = 5.7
